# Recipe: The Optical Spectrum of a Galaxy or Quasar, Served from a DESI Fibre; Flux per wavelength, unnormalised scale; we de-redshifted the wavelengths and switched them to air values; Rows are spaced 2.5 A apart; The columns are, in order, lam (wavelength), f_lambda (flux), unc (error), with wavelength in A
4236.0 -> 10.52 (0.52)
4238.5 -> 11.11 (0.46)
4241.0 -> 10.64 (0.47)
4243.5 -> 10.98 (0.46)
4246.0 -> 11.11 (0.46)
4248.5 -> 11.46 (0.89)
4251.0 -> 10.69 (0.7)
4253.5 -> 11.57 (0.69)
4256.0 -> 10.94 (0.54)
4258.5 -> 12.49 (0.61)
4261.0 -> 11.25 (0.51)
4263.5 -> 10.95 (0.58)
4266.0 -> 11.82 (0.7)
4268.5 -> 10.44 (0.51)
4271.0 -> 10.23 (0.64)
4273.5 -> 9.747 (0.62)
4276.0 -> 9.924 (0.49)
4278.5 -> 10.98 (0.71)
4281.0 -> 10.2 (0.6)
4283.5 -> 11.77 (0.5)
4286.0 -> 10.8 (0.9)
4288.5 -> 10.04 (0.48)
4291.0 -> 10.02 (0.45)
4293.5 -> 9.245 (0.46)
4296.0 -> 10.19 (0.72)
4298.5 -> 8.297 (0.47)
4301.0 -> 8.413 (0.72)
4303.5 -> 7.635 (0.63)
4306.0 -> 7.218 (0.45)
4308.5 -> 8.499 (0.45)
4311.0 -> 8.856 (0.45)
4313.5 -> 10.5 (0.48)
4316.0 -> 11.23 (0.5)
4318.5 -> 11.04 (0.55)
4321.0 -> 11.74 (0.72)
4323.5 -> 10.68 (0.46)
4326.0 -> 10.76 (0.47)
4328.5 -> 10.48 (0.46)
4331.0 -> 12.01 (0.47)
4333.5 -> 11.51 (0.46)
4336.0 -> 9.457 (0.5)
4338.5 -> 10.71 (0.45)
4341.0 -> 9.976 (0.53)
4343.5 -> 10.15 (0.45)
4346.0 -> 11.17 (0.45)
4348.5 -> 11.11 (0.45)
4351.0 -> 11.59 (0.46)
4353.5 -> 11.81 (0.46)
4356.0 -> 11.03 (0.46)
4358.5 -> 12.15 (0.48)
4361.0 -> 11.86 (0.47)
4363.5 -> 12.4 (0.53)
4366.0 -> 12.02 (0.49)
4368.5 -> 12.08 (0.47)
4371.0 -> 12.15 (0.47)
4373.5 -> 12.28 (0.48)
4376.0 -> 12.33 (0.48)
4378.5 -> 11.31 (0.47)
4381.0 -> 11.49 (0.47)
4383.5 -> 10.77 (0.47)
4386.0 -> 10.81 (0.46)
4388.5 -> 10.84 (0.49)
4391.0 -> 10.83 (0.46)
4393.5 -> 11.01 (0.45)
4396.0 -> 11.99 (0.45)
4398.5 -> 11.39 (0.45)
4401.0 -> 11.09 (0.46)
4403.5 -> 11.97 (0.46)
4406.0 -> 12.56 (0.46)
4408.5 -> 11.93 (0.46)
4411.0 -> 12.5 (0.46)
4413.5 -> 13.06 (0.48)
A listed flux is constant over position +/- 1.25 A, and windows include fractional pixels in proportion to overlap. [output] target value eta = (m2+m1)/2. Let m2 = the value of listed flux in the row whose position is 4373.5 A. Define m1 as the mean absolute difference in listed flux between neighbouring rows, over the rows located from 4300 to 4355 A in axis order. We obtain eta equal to 6.5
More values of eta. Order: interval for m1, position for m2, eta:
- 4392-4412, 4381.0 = 6.1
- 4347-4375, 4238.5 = 5.8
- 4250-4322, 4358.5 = 6.5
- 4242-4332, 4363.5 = 6.6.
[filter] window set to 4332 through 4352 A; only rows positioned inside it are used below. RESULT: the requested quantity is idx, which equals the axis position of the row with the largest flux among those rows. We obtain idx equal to 4351.0 A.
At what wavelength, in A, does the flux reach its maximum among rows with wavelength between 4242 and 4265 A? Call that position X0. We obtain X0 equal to 4258.5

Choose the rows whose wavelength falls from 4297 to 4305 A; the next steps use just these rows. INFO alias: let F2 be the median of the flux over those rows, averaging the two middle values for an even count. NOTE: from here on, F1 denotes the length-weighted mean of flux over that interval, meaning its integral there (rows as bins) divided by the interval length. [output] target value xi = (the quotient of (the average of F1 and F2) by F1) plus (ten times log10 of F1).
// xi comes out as 10.1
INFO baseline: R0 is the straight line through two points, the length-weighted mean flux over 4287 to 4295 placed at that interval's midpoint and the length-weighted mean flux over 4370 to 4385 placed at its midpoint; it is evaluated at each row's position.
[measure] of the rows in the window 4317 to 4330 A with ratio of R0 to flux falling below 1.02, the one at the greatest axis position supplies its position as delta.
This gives 4328.5 A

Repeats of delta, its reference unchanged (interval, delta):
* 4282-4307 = 4296.0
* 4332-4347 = 4346.0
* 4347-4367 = 4366.0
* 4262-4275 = 4273.5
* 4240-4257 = 4256.0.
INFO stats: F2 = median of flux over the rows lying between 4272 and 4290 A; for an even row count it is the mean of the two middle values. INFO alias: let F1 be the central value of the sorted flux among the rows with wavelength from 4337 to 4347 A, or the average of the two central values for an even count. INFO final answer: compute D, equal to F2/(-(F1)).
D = -0.98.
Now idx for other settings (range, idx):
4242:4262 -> 4258.5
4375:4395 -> 4376.0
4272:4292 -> 4283.5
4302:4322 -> 4321.0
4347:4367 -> 4363.5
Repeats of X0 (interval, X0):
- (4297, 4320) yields 4316.0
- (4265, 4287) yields 4266.0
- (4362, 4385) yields 4363.5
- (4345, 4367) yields 4363.5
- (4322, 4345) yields 4331.0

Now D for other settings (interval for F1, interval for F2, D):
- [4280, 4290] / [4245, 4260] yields -1.07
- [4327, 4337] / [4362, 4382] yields -1.10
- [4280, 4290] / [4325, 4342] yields -1.02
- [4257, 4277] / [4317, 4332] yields -1.02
